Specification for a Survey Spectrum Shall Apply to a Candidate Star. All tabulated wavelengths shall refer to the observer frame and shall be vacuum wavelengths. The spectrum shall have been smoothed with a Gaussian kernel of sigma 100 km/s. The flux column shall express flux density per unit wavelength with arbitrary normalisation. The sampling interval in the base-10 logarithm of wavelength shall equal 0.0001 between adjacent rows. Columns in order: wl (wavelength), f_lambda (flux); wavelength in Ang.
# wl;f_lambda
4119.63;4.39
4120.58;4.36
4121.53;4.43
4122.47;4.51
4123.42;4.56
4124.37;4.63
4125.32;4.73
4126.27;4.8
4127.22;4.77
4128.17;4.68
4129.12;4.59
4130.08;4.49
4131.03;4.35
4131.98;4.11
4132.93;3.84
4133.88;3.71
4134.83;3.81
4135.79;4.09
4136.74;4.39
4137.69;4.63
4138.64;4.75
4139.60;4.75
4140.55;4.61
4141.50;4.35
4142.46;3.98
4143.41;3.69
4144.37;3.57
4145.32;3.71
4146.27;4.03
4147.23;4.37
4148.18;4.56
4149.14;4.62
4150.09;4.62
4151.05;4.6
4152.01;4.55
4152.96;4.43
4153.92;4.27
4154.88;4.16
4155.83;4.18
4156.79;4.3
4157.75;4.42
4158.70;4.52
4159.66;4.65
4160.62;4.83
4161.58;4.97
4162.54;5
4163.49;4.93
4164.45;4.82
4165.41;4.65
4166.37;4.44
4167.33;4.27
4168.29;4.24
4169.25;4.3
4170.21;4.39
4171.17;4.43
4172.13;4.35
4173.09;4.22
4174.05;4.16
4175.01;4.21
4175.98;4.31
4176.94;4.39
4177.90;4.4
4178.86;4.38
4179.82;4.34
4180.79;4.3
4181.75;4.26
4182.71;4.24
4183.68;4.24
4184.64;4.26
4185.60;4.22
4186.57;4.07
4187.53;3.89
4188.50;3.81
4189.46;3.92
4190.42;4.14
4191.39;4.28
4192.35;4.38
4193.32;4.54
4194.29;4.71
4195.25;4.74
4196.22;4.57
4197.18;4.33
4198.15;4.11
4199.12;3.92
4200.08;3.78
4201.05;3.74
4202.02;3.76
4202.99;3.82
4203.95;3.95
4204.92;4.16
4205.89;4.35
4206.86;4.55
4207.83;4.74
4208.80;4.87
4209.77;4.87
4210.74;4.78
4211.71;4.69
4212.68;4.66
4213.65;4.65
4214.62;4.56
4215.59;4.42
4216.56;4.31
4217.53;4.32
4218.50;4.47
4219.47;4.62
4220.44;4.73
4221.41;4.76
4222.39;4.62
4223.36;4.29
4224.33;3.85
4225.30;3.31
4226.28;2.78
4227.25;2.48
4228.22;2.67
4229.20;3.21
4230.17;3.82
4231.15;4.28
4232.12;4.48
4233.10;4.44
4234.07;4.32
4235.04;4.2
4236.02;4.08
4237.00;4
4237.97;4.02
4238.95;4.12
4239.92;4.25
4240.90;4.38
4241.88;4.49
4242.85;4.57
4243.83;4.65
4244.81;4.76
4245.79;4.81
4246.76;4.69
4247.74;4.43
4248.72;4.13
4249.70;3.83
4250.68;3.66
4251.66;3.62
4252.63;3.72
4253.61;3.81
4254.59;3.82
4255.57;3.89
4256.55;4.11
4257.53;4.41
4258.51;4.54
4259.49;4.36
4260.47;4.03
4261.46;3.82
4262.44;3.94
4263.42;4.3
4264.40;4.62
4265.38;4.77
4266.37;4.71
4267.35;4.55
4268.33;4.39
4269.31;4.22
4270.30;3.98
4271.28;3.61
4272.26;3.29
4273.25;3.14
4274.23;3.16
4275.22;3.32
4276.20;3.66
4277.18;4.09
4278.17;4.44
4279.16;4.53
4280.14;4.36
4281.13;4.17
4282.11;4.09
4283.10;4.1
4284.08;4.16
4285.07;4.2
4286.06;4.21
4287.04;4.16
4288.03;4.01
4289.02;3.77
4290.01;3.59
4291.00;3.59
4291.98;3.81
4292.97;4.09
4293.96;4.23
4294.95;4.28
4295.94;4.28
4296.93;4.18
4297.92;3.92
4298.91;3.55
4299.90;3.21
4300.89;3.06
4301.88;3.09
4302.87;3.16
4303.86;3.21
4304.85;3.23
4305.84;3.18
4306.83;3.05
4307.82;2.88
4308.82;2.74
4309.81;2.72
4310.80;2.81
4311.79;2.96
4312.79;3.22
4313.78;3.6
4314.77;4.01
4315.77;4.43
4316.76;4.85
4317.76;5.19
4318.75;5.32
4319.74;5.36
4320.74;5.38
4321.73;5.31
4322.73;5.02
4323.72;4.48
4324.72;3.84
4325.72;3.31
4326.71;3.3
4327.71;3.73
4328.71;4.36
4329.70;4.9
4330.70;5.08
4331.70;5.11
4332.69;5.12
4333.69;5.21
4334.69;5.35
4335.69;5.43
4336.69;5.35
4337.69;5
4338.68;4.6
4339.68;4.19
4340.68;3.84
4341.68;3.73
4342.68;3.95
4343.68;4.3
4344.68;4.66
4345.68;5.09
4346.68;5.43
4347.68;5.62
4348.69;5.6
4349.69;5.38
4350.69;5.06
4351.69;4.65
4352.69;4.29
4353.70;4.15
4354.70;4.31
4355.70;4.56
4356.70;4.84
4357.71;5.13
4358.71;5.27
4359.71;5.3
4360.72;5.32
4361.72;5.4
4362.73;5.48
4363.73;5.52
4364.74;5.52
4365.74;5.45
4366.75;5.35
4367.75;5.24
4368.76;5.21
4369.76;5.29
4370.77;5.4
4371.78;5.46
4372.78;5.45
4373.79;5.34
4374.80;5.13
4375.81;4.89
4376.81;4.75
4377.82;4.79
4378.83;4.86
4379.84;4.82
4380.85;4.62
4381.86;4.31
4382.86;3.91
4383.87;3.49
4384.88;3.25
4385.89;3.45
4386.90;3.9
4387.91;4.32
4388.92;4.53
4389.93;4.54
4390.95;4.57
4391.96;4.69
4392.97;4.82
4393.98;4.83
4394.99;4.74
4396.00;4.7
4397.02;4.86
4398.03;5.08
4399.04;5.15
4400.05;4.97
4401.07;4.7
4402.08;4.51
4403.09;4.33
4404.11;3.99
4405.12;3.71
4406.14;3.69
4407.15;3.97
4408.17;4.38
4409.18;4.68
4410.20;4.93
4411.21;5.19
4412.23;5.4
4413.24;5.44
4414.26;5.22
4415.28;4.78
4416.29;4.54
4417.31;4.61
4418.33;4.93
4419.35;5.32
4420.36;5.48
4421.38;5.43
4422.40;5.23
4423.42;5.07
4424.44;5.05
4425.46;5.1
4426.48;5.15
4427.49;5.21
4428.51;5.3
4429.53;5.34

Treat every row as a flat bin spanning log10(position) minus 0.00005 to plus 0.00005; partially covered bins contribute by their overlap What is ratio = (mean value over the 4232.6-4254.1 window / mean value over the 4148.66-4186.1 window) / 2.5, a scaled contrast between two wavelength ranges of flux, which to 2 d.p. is 0.38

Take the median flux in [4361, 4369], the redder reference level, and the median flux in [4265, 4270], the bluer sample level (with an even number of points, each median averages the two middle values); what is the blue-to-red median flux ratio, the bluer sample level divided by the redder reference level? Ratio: 0.84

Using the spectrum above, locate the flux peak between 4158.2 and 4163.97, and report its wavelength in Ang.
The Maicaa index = 4162.54 Ang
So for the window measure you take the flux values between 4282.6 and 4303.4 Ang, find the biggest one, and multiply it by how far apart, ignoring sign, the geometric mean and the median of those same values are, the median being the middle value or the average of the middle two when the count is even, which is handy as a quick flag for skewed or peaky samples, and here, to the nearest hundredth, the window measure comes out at 0.83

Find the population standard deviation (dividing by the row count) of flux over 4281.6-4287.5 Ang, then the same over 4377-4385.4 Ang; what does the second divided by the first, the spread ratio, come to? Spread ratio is 13.1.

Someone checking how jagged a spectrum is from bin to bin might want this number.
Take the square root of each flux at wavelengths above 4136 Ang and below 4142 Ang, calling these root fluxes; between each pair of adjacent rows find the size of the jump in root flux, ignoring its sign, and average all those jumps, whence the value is 0.036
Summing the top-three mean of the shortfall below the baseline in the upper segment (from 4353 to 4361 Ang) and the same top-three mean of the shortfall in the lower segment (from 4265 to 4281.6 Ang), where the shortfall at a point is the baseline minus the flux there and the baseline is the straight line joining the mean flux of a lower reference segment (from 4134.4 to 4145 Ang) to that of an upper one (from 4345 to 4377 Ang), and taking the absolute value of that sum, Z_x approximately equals 2.4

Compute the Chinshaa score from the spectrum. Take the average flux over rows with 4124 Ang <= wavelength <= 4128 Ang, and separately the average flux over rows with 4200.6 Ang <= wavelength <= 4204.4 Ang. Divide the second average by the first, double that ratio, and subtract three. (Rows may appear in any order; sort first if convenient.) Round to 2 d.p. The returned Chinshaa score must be -1.39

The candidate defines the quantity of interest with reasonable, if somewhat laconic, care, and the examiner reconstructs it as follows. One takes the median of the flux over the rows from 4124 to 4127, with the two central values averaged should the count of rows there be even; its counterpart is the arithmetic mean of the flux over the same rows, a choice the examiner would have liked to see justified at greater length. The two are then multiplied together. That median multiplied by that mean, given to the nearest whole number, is 22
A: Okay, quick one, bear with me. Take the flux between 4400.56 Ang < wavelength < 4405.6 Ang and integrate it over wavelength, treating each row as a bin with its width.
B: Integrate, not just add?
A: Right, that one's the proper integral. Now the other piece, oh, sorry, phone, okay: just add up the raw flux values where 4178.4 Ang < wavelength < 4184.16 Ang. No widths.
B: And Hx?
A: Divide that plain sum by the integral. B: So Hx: 1.20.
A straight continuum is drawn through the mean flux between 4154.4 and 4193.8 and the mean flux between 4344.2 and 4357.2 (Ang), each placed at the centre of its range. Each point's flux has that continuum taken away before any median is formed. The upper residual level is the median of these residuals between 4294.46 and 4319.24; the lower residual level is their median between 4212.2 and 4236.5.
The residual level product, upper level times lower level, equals 0.28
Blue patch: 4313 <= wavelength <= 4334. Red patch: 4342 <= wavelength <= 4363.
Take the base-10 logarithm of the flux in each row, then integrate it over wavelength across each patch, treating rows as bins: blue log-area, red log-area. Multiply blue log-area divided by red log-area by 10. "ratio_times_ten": 9.5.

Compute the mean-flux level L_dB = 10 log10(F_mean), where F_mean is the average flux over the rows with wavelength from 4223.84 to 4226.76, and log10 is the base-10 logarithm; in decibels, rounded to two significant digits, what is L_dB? 5.2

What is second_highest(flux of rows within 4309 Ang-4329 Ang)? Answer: 5.36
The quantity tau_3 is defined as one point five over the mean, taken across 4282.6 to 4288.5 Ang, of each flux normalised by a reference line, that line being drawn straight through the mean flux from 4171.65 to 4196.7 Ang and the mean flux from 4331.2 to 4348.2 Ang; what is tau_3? 1.7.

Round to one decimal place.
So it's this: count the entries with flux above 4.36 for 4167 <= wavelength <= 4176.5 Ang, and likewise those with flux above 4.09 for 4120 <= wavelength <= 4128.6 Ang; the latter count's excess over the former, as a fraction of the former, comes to 3.5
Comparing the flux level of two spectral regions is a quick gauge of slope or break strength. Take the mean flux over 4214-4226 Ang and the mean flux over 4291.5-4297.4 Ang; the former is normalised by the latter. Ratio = 1.05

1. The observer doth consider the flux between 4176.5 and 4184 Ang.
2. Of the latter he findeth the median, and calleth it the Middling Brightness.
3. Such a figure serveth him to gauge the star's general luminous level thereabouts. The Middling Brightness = 4.3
